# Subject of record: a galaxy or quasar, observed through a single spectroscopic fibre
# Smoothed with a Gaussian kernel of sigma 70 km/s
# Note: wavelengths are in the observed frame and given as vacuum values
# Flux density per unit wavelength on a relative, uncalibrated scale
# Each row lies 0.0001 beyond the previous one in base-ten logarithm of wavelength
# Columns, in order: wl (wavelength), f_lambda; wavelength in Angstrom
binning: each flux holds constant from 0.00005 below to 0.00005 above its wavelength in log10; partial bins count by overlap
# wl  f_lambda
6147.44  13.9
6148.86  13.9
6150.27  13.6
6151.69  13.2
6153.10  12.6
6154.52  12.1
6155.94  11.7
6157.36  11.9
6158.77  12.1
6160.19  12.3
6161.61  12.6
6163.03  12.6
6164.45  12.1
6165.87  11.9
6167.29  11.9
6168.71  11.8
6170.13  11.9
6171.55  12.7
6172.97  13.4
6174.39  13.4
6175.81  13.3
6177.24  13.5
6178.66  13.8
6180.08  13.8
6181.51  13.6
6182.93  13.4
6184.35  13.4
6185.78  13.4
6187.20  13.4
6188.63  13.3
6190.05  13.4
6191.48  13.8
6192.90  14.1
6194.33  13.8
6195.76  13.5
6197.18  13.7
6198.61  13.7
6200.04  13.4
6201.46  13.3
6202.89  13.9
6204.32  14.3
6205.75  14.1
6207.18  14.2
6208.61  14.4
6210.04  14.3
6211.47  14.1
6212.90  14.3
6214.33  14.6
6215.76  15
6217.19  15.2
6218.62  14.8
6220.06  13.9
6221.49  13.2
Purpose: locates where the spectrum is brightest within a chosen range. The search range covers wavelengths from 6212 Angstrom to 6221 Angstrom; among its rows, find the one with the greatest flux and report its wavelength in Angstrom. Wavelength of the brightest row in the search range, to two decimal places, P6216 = 6217.19 Angstrom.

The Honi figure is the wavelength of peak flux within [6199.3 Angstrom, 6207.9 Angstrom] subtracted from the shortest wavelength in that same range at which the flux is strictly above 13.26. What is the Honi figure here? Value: -4.3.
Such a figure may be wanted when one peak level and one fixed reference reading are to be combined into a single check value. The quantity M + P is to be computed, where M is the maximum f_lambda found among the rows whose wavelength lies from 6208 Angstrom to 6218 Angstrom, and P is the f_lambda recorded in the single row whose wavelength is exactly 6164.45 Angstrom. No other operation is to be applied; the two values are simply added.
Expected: 27.3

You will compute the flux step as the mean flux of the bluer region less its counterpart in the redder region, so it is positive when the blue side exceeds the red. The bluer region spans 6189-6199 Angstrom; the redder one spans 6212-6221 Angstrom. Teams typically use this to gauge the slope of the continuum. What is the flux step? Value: -0.9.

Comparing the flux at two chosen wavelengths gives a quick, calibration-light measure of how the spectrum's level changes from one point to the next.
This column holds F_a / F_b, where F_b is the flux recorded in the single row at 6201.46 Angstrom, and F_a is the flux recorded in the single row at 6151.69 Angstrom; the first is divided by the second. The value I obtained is 0.99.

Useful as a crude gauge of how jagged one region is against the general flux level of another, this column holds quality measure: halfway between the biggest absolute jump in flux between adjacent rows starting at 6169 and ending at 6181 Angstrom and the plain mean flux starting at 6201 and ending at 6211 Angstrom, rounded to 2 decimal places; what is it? 7.44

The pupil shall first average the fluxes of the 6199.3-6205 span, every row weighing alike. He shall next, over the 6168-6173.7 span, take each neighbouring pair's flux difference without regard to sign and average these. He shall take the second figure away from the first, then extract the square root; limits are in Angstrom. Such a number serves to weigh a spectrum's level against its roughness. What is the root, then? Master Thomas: 3.632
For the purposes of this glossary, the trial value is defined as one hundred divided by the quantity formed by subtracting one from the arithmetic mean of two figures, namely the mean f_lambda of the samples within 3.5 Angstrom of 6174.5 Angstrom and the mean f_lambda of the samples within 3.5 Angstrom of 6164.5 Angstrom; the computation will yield 8.5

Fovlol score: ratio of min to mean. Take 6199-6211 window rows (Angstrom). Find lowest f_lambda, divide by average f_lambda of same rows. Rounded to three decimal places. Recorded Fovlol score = 0.951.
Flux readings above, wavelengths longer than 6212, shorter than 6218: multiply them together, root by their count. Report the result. 14.77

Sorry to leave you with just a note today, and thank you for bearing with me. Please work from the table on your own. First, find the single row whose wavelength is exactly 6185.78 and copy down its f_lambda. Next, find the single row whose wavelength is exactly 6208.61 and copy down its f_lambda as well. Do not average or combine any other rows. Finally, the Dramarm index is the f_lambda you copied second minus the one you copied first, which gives 1.0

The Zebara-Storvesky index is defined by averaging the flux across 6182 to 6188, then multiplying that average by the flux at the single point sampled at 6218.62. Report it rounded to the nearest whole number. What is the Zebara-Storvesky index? 198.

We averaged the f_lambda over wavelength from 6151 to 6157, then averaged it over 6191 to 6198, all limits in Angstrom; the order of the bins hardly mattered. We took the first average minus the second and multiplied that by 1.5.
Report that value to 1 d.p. -2.1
